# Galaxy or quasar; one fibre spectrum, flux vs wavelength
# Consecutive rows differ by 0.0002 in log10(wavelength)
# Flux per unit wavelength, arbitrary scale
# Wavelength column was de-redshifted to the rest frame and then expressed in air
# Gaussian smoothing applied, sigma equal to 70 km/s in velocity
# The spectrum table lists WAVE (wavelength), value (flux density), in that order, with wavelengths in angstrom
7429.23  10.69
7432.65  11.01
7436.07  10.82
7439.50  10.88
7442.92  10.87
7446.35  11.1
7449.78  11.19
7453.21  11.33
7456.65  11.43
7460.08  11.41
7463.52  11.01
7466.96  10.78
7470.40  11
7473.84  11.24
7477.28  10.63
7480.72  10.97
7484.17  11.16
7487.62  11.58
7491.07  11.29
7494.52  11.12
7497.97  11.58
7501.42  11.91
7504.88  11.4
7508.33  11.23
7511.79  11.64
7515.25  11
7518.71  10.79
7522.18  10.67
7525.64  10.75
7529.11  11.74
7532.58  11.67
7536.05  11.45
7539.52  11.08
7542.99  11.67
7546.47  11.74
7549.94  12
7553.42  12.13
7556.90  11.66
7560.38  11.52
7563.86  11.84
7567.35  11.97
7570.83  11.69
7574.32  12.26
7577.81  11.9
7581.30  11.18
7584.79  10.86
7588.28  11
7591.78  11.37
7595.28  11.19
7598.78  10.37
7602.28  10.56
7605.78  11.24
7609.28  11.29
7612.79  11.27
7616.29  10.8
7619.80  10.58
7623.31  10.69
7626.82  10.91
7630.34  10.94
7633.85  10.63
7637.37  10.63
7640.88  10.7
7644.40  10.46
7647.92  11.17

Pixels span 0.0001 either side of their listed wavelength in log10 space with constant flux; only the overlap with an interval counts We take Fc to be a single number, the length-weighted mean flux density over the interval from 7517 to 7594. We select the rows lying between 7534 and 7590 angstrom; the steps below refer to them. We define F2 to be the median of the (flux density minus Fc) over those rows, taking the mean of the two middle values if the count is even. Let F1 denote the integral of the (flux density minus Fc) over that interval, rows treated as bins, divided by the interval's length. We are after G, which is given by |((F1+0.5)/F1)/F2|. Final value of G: 27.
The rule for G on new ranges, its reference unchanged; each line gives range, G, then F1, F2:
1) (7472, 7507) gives 6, -0.2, -0.23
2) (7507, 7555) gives 82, -0.1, 0.05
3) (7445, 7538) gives 3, -0.3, -0.26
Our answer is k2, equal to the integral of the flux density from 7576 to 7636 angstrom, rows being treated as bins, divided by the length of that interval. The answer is 10.99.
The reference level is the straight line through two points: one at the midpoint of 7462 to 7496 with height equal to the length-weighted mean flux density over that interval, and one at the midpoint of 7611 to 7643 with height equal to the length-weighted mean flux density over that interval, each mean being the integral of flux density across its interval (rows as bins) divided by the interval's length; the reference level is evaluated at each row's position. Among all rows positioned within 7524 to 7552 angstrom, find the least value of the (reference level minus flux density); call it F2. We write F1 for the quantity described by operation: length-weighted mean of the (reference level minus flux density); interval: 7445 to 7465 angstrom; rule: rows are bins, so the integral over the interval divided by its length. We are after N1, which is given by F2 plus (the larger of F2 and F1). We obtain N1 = -1.2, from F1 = -0.13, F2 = -1.1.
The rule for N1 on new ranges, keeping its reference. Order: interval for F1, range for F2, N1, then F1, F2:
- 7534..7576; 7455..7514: -1.7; -0.82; -0.9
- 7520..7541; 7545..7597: -1.6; -0.24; -1.4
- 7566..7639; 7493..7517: -1.1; -0.27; -0.9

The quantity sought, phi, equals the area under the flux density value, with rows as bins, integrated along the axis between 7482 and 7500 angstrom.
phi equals 204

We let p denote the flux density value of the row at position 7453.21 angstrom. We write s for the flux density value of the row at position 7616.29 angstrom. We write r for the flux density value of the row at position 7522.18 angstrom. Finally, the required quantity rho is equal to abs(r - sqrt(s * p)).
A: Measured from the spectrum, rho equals 0.4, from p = 11.33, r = 10.67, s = 10.8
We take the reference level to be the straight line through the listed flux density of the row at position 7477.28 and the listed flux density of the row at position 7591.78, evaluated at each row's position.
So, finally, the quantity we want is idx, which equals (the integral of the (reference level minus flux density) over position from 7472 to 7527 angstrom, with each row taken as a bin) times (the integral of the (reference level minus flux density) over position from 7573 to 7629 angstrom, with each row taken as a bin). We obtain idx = -444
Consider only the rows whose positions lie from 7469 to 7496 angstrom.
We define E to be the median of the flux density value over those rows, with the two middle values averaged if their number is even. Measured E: 11.1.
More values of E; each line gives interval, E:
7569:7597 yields 11.3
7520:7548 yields 11.6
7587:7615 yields 11.2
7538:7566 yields 11.7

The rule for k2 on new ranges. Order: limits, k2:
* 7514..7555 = 11.39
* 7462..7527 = 11.15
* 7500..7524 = 11.22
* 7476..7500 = 11.21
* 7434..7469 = 11.08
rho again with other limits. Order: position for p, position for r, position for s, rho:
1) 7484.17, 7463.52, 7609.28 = 0.2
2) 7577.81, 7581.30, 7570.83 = 0.6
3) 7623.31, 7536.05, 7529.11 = 0.2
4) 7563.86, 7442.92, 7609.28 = 0.7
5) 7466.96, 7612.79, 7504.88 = 0.2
